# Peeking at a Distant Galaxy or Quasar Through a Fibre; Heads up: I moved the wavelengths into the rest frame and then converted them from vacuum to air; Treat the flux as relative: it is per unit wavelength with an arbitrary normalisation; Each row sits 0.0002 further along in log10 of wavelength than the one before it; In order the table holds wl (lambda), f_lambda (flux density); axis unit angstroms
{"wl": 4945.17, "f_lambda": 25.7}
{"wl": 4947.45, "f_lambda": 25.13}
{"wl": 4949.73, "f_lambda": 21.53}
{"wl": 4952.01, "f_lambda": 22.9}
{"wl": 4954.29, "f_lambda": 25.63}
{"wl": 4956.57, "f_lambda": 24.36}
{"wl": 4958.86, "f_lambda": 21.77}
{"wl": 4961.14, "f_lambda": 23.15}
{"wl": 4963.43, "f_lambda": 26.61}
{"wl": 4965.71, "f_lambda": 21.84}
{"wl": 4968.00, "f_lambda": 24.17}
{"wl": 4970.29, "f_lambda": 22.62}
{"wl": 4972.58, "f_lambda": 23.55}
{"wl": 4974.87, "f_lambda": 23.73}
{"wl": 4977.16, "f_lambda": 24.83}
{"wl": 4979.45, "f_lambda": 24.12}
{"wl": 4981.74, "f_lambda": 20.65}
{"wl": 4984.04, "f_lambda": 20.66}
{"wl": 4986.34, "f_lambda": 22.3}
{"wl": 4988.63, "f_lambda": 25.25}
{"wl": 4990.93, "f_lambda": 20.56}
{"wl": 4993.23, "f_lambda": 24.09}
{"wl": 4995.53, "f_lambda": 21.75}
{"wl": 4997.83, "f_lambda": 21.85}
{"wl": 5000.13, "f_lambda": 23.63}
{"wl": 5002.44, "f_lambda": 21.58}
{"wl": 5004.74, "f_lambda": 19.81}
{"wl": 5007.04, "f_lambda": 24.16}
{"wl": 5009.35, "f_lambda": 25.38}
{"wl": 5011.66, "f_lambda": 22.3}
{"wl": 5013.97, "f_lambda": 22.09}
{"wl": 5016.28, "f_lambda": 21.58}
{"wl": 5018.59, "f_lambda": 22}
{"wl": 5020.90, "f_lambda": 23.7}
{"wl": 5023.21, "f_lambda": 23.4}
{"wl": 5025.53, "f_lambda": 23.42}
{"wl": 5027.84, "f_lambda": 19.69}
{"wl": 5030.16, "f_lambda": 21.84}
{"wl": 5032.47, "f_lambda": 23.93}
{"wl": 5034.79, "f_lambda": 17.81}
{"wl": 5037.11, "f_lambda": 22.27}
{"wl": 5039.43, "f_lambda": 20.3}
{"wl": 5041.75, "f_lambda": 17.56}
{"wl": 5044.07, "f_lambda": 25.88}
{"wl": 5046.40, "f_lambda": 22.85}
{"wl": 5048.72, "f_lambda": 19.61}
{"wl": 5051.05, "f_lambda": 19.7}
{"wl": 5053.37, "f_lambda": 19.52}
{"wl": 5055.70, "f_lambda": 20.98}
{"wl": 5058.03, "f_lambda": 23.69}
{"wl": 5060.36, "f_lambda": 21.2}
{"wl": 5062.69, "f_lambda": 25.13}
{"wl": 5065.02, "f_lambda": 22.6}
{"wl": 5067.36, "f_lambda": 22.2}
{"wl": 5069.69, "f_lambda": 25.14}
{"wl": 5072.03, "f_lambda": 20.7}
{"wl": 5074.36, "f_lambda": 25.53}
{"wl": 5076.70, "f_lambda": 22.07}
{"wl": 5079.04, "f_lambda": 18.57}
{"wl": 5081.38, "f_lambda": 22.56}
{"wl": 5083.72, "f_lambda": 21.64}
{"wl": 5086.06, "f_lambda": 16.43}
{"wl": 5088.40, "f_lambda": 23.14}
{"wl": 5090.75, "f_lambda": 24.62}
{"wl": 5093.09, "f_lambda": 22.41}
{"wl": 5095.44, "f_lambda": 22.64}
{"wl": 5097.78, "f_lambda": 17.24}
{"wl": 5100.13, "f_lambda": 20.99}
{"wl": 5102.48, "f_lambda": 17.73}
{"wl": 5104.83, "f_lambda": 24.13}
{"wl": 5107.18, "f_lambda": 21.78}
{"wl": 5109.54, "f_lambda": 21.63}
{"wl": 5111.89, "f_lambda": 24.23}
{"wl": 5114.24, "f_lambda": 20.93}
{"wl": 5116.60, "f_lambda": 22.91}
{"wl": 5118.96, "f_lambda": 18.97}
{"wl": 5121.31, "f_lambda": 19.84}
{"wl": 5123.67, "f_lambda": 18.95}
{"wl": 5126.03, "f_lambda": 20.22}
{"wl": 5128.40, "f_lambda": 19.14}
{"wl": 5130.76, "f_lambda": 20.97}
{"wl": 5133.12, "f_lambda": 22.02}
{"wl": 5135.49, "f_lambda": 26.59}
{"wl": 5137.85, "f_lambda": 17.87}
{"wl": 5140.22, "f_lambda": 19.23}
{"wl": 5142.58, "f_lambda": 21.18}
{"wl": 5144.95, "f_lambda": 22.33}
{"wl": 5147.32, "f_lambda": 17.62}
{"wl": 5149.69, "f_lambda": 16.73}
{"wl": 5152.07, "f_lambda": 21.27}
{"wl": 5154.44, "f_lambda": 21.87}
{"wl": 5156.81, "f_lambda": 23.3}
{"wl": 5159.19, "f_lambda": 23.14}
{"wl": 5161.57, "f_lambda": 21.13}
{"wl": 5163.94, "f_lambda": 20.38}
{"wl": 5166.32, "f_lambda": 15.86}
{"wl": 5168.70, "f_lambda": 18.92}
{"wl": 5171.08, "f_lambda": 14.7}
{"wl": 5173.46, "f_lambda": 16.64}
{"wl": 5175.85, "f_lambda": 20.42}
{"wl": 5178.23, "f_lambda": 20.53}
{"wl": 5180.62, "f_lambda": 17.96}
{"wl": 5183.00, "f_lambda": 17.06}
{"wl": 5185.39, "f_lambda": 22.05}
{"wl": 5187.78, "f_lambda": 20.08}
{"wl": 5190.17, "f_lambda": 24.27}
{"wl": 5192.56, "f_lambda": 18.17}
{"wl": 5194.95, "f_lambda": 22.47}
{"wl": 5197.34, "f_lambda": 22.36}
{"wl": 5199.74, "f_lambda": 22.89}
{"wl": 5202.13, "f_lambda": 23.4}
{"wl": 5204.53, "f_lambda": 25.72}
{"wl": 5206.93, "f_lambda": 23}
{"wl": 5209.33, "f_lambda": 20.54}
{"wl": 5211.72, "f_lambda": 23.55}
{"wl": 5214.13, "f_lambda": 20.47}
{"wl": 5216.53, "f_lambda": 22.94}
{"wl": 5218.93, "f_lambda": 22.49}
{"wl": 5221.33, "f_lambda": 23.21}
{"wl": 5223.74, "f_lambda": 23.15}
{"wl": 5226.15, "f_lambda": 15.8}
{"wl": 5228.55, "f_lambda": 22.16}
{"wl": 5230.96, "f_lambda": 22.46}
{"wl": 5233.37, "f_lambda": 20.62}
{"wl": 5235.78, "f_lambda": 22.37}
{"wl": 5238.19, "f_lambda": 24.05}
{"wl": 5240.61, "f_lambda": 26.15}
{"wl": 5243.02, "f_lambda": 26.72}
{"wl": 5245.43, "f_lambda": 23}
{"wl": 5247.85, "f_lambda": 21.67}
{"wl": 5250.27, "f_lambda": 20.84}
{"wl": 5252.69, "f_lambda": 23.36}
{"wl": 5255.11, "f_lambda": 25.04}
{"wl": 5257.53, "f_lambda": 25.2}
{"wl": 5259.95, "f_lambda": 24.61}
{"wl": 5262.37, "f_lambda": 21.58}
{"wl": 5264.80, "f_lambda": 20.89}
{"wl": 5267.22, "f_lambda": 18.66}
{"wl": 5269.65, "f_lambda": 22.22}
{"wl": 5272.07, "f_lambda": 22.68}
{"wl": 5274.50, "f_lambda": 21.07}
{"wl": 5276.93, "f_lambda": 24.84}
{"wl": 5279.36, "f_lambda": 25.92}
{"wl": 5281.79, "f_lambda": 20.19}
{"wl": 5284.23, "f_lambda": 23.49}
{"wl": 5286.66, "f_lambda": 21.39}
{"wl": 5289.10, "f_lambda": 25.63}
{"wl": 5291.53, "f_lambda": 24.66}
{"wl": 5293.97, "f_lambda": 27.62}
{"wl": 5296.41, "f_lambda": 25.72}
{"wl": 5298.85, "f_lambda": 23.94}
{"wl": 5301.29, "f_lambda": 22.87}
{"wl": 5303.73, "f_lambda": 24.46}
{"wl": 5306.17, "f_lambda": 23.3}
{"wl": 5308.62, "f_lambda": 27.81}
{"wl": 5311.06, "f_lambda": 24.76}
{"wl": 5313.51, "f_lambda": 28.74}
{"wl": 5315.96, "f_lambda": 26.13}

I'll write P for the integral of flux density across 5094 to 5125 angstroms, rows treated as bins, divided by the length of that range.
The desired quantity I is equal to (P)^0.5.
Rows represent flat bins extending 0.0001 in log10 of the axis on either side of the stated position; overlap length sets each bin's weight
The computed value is 4.58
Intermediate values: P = 20.9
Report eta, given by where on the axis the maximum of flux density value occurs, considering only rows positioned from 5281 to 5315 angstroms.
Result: 5313.51 angstroms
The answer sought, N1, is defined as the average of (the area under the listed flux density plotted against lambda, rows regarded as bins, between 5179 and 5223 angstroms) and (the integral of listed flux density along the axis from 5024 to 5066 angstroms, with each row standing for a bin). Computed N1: 933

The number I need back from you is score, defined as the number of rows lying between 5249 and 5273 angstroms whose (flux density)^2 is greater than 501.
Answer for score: 5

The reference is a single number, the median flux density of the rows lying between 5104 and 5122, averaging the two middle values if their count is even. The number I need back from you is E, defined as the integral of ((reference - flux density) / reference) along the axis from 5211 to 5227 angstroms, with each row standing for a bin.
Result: -0.02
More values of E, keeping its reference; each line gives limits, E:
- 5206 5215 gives -0.08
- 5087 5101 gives -0.04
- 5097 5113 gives 0.38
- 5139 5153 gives 1.30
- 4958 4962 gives -0.14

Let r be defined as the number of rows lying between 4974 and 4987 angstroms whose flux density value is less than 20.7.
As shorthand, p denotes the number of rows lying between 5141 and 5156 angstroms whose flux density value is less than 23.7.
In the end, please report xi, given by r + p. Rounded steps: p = 6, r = 2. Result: 8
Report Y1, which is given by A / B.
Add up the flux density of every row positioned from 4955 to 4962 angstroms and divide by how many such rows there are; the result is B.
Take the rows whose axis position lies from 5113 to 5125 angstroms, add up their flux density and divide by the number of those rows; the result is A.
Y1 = 0.88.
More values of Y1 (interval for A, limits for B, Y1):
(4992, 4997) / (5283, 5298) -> 0.93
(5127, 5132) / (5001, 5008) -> 0.92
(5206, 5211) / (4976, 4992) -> 0.96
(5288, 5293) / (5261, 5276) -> 1.19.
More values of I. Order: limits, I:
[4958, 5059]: 4.72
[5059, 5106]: 4.67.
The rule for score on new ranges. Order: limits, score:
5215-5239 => 6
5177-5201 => 3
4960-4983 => 8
